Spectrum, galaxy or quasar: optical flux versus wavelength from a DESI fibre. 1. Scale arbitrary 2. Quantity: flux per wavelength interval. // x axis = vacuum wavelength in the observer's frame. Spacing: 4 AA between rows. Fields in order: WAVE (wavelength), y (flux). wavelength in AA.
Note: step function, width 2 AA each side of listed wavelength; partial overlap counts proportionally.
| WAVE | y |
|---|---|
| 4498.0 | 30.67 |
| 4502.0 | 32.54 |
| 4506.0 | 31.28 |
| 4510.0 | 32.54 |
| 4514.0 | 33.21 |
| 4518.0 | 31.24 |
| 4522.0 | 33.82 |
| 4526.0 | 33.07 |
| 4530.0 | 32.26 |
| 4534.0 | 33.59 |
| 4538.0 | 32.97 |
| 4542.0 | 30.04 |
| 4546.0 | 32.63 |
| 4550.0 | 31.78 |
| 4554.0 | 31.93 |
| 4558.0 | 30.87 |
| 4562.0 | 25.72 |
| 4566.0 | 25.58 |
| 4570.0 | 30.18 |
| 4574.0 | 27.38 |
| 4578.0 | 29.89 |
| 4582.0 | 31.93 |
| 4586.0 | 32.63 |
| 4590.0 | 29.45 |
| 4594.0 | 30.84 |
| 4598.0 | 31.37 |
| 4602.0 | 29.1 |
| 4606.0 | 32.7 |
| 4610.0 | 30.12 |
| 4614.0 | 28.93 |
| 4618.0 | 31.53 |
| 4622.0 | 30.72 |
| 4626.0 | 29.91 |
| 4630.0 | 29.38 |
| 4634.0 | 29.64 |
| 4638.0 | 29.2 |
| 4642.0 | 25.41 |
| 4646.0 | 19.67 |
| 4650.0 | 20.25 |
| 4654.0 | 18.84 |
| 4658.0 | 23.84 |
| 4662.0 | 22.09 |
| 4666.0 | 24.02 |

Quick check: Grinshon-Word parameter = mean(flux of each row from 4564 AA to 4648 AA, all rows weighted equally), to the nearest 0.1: 29.3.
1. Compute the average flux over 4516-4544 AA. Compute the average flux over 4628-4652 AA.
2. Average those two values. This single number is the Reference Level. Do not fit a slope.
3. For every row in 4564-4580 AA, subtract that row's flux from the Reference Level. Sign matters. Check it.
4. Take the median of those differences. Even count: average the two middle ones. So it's 0.4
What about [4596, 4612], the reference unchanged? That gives -1.7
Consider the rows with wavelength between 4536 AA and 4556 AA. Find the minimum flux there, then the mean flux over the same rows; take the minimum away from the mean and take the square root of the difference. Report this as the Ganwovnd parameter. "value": 1.4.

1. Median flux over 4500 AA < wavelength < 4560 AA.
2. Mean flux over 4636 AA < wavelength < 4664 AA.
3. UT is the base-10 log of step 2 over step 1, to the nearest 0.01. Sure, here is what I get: -0.16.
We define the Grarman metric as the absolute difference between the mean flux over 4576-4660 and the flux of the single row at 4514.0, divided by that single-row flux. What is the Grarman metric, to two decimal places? 0.15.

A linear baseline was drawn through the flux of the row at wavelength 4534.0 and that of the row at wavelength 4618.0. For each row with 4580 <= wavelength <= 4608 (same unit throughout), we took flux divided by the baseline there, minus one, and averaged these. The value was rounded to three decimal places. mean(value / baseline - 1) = -0.030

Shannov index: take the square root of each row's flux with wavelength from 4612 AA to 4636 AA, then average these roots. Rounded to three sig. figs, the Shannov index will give 5.48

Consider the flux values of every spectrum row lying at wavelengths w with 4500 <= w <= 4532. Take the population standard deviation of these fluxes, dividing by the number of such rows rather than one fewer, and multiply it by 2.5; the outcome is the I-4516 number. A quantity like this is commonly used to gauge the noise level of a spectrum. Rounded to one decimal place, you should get 2.1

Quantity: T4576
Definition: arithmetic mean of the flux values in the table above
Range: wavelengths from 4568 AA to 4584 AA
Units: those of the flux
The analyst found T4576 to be 29.8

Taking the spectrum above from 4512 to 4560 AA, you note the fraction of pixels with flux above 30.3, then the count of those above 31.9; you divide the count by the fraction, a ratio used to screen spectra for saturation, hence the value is 8.7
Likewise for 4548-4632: 8.4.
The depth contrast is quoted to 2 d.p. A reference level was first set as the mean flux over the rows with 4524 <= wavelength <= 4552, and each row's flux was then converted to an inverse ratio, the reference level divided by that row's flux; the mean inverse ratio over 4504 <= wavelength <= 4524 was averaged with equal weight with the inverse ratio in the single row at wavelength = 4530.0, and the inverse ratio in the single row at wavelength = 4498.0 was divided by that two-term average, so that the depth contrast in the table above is 1.05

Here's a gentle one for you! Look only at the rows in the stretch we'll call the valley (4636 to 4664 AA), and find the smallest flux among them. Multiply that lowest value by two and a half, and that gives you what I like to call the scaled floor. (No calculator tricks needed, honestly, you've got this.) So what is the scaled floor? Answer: 47.1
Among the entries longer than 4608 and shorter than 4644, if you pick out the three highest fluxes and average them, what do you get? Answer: 30.8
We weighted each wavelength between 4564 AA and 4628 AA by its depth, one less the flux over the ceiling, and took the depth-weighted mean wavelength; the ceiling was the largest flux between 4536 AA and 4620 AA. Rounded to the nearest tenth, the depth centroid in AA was 4591.8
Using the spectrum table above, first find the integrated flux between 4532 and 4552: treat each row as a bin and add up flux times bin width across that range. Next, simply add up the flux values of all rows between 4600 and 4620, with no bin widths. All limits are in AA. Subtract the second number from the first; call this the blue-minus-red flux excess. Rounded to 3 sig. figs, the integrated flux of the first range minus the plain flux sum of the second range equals 492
